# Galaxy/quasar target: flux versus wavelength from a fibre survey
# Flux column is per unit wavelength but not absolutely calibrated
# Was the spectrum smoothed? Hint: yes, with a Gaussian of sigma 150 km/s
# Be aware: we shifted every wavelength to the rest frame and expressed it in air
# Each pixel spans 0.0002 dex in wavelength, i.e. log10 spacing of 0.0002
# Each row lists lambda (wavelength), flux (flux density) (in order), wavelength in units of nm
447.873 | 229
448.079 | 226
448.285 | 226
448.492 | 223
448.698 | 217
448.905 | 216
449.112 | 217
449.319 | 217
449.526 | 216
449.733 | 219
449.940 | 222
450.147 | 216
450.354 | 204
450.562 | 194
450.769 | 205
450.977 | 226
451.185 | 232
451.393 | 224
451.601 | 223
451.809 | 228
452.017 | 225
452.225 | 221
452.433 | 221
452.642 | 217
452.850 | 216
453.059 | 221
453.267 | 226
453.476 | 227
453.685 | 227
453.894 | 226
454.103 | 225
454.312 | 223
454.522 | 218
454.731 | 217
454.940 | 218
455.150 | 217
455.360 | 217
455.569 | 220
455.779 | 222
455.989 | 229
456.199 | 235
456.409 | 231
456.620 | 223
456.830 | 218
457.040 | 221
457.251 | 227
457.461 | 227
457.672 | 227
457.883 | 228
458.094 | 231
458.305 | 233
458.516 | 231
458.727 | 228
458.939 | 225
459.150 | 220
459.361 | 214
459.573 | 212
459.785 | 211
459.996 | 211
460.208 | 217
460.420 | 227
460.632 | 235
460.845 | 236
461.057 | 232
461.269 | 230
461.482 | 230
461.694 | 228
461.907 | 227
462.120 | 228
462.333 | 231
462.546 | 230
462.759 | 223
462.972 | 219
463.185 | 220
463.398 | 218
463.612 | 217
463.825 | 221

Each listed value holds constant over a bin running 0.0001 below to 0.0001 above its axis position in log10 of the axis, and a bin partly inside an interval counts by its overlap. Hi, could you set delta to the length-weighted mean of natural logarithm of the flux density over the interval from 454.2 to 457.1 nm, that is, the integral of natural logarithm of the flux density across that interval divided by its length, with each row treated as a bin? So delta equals 5.40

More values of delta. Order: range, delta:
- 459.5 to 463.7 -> 5.41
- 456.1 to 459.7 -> 5.42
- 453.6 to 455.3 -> 5.40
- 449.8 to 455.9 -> 5.39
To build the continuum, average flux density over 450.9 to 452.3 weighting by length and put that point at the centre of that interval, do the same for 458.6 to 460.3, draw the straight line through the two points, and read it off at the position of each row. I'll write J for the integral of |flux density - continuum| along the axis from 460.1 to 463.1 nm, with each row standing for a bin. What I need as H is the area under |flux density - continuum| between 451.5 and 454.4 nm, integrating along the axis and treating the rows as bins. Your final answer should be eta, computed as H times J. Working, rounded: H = 10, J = 38.3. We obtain 367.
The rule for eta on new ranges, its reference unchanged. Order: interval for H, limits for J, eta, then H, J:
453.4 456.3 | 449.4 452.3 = 340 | 12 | 27.4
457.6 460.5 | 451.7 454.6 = 217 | 22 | 9.9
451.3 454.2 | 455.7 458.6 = 225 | 10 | 22.7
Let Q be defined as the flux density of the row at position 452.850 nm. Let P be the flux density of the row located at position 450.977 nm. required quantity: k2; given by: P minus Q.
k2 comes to 10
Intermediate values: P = 226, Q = 216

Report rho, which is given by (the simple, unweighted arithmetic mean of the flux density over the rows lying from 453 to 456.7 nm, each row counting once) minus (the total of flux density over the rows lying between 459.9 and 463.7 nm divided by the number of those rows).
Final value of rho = -2.1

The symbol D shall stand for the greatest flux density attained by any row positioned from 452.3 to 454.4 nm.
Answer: 227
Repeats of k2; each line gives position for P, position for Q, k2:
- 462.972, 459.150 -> -1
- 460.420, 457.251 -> 0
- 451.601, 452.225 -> 2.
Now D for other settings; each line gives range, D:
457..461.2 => 236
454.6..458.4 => 235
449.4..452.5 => 232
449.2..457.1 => 235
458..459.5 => 233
